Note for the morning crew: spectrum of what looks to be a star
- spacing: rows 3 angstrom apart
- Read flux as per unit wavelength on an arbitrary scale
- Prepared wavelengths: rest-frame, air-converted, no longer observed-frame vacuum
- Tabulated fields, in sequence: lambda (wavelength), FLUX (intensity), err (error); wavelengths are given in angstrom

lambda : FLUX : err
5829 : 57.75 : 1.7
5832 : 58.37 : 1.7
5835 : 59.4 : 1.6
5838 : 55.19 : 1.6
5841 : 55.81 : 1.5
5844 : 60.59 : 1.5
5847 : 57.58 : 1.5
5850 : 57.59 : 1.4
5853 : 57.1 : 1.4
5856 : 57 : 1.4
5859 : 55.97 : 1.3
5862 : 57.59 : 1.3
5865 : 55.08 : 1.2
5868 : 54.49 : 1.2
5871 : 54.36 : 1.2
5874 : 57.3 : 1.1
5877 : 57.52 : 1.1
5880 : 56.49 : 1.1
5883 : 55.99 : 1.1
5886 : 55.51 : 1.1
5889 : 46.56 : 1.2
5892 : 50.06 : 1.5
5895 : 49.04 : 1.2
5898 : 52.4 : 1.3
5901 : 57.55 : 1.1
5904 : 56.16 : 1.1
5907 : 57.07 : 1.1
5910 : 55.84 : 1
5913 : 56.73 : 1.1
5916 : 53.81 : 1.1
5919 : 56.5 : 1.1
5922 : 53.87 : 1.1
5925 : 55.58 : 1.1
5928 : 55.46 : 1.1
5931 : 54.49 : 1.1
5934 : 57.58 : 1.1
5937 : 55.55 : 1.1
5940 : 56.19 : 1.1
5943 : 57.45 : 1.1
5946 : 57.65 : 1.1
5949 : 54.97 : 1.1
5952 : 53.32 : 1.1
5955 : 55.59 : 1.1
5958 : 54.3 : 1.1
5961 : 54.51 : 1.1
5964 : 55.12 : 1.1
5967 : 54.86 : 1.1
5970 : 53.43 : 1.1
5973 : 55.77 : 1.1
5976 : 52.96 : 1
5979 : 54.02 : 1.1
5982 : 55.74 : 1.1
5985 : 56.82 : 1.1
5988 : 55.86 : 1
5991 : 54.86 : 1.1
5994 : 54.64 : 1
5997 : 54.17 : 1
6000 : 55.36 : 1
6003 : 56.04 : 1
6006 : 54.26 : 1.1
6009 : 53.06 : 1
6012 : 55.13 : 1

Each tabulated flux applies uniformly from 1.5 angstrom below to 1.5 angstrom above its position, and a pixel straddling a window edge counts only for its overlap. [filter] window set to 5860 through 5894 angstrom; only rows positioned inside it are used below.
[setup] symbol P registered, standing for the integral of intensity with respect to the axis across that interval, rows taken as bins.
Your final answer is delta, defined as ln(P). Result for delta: 7.53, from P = 1855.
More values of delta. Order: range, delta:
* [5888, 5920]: 7.45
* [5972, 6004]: 7.47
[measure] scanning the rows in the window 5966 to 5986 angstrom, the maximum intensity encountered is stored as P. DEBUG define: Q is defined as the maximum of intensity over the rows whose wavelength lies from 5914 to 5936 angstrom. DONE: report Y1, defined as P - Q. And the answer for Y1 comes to -0.8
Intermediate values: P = 56.82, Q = 57.58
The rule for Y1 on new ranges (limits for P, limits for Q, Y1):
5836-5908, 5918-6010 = 2.9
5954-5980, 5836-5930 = -4.8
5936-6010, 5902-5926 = 0.6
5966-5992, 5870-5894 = -0.7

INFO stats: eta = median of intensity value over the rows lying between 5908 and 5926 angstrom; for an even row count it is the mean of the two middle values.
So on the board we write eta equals 55.7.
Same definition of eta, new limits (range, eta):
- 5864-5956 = 55.6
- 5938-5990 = 55.1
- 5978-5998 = 54.9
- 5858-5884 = 56.0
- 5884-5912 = 55.5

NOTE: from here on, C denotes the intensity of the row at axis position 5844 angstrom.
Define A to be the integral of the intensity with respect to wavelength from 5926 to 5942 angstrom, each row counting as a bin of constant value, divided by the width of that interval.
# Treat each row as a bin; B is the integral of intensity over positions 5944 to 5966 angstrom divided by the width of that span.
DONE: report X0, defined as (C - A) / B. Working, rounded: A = 55.9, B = 55.1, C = 60.59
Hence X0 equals 0.085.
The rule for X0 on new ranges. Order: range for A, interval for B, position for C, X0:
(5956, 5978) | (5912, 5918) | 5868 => 0.001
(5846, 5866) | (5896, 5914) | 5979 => -0.051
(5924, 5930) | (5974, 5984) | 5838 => -0.004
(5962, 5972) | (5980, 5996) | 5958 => -0.004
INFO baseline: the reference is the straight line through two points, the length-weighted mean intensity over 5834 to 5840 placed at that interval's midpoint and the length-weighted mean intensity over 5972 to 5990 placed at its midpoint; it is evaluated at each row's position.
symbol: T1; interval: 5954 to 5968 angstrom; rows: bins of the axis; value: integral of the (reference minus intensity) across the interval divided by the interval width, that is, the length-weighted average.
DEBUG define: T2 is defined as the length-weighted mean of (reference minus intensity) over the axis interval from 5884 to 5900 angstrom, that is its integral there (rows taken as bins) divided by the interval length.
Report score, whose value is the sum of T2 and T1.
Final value 5.8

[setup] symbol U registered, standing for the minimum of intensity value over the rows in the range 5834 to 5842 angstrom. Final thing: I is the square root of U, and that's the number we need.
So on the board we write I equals 7.43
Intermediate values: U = 55.19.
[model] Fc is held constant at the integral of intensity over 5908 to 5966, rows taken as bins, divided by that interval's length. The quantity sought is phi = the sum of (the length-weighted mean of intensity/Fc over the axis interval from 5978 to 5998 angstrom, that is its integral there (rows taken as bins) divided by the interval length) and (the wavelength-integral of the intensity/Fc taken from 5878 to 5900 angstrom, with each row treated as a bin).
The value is 21.8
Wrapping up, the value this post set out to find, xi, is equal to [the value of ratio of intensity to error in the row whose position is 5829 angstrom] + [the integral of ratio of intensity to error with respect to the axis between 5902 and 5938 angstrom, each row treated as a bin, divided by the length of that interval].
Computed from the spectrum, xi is 85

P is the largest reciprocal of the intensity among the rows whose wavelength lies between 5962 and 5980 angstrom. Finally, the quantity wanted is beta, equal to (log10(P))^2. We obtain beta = 2.97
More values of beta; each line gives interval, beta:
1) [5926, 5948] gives 3.01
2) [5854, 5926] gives 2.78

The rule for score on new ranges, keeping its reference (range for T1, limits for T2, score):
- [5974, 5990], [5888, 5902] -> 5.3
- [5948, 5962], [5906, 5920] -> 1.1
